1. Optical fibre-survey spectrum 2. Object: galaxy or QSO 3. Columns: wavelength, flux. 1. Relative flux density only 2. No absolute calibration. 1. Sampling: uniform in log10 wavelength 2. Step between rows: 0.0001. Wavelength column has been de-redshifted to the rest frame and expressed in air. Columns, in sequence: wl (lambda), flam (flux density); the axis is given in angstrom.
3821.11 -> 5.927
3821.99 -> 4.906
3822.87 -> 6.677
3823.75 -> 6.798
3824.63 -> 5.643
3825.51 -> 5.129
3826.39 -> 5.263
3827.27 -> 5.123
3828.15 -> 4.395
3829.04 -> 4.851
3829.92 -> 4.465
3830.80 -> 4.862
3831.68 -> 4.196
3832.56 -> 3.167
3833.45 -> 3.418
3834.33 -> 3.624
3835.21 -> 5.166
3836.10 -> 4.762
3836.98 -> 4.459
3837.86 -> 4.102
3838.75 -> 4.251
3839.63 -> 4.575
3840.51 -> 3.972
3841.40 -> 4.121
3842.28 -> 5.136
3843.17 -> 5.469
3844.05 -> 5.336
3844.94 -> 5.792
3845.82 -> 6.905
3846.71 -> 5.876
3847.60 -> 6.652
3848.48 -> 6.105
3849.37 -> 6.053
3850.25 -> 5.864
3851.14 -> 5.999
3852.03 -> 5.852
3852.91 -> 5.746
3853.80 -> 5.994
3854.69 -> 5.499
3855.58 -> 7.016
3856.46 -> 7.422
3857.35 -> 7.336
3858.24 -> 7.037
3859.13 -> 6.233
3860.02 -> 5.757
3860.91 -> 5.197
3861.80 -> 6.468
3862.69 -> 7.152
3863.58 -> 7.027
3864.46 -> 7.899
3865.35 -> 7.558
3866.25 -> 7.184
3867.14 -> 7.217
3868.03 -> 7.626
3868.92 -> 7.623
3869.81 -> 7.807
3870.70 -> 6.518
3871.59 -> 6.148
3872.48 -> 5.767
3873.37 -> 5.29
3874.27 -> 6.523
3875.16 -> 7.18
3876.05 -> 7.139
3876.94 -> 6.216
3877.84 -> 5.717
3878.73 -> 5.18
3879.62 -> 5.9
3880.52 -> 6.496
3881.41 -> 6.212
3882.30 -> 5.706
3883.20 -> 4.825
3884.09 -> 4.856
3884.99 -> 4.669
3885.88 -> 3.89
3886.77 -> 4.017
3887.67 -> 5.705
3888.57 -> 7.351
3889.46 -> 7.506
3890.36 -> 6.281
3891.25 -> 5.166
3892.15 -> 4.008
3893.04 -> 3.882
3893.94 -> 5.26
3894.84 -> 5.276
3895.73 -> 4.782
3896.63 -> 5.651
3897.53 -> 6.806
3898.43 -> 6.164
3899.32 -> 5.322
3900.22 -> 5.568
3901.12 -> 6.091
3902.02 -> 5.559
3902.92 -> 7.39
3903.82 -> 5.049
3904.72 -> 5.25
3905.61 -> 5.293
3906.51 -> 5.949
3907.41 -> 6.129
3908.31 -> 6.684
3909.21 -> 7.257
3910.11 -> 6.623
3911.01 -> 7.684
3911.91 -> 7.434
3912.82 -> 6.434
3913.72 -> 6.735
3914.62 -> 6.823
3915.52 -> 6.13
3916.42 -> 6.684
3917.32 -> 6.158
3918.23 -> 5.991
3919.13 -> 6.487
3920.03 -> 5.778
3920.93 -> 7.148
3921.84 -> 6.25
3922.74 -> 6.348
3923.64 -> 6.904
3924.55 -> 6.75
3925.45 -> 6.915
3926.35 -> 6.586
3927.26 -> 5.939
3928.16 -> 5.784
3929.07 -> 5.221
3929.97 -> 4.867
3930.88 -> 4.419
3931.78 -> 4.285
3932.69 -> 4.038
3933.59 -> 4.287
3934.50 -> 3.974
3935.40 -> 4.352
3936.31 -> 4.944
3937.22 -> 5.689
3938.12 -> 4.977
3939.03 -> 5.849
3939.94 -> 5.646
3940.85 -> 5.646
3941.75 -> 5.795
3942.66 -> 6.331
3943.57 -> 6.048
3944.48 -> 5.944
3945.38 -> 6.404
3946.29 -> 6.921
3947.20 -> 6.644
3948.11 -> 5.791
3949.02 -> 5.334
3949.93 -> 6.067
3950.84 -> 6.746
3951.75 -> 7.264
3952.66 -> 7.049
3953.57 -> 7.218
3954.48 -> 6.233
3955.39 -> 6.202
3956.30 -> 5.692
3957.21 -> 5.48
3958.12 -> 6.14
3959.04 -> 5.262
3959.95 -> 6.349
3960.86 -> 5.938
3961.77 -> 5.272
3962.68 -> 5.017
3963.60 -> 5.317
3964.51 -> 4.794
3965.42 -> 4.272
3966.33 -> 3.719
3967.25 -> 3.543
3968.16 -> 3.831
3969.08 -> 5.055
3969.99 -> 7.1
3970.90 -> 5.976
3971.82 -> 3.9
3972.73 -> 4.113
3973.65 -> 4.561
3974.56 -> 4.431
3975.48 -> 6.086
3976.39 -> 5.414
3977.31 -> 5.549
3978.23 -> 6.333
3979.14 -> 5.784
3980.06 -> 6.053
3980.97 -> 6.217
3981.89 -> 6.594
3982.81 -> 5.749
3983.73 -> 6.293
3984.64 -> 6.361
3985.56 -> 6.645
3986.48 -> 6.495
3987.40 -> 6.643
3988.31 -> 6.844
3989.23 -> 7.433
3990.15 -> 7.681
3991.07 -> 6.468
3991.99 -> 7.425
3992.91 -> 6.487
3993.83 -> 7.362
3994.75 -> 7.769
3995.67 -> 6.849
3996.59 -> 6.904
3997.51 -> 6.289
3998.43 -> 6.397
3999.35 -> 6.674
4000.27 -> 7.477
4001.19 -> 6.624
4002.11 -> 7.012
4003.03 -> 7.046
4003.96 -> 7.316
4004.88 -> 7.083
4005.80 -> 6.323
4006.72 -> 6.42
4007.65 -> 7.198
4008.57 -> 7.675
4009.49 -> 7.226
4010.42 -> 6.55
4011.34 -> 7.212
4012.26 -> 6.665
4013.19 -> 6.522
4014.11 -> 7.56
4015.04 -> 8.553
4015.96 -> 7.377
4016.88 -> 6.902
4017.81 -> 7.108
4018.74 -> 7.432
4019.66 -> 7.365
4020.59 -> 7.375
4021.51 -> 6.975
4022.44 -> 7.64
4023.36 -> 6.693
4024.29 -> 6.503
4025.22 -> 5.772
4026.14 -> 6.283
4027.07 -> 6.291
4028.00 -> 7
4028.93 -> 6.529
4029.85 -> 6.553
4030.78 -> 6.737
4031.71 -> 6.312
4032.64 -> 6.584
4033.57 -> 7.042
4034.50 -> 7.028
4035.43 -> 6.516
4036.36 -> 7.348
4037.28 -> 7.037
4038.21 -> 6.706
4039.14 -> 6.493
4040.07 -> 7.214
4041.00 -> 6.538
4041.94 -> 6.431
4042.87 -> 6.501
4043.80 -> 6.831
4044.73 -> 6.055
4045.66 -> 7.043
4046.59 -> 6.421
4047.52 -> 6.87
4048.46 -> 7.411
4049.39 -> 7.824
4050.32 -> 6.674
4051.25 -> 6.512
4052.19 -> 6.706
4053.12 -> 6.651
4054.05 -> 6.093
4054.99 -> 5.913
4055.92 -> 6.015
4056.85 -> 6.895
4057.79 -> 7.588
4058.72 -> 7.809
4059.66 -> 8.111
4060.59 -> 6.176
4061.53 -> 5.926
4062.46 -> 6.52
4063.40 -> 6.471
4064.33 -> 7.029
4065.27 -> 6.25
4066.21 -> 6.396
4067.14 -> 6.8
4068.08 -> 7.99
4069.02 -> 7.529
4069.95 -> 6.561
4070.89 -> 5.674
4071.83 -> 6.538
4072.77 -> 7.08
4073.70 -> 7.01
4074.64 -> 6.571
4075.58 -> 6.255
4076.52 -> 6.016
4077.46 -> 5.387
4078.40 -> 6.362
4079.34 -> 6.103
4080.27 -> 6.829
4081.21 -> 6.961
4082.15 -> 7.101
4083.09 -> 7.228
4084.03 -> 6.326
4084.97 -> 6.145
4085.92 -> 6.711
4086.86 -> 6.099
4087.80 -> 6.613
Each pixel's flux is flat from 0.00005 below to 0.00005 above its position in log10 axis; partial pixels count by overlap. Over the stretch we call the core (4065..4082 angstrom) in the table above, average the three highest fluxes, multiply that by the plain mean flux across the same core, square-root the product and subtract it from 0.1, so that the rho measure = -6.9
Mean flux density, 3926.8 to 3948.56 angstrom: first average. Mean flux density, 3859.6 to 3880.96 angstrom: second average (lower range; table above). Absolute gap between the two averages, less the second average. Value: -5.4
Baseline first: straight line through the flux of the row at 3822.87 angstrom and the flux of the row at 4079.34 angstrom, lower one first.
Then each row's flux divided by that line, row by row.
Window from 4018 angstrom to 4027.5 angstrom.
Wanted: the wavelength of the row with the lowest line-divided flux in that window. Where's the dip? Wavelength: 4025.22 angstrom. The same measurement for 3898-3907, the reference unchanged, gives 3903.82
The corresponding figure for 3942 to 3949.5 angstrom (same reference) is 3949.02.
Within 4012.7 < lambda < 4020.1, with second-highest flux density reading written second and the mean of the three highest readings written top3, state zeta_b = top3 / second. 1.04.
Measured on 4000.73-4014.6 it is 0.99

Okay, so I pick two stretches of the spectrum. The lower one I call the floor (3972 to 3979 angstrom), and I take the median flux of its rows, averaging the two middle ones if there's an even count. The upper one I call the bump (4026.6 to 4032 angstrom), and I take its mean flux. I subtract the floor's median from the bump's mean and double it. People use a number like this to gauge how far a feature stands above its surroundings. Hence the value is 2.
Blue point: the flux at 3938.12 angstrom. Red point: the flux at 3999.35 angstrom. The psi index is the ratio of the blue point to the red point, 0.75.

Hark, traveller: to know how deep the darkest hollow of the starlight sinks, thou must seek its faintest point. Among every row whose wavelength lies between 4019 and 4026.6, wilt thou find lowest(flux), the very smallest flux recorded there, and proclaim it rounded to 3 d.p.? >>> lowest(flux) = 5.772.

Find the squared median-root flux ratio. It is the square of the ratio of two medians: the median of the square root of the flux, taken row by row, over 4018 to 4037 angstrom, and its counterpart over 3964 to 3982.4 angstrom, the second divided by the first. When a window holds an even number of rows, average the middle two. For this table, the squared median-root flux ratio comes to 0.779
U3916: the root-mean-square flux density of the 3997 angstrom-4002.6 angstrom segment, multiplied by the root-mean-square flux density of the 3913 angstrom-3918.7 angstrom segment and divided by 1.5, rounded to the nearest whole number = 29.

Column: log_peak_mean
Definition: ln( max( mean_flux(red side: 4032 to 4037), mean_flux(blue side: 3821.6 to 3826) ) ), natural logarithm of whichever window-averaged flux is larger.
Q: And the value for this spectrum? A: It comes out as 1.93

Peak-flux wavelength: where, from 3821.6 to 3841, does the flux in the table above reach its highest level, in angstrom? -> 3823.75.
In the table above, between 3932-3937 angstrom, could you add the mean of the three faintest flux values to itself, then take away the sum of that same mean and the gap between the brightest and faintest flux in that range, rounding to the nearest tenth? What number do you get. 3.1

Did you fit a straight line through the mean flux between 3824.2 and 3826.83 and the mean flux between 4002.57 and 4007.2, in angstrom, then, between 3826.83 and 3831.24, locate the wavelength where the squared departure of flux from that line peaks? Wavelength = 3828.15 angstrom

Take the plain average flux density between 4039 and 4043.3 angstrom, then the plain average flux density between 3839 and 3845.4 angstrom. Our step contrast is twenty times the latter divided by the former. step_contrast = 14.8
